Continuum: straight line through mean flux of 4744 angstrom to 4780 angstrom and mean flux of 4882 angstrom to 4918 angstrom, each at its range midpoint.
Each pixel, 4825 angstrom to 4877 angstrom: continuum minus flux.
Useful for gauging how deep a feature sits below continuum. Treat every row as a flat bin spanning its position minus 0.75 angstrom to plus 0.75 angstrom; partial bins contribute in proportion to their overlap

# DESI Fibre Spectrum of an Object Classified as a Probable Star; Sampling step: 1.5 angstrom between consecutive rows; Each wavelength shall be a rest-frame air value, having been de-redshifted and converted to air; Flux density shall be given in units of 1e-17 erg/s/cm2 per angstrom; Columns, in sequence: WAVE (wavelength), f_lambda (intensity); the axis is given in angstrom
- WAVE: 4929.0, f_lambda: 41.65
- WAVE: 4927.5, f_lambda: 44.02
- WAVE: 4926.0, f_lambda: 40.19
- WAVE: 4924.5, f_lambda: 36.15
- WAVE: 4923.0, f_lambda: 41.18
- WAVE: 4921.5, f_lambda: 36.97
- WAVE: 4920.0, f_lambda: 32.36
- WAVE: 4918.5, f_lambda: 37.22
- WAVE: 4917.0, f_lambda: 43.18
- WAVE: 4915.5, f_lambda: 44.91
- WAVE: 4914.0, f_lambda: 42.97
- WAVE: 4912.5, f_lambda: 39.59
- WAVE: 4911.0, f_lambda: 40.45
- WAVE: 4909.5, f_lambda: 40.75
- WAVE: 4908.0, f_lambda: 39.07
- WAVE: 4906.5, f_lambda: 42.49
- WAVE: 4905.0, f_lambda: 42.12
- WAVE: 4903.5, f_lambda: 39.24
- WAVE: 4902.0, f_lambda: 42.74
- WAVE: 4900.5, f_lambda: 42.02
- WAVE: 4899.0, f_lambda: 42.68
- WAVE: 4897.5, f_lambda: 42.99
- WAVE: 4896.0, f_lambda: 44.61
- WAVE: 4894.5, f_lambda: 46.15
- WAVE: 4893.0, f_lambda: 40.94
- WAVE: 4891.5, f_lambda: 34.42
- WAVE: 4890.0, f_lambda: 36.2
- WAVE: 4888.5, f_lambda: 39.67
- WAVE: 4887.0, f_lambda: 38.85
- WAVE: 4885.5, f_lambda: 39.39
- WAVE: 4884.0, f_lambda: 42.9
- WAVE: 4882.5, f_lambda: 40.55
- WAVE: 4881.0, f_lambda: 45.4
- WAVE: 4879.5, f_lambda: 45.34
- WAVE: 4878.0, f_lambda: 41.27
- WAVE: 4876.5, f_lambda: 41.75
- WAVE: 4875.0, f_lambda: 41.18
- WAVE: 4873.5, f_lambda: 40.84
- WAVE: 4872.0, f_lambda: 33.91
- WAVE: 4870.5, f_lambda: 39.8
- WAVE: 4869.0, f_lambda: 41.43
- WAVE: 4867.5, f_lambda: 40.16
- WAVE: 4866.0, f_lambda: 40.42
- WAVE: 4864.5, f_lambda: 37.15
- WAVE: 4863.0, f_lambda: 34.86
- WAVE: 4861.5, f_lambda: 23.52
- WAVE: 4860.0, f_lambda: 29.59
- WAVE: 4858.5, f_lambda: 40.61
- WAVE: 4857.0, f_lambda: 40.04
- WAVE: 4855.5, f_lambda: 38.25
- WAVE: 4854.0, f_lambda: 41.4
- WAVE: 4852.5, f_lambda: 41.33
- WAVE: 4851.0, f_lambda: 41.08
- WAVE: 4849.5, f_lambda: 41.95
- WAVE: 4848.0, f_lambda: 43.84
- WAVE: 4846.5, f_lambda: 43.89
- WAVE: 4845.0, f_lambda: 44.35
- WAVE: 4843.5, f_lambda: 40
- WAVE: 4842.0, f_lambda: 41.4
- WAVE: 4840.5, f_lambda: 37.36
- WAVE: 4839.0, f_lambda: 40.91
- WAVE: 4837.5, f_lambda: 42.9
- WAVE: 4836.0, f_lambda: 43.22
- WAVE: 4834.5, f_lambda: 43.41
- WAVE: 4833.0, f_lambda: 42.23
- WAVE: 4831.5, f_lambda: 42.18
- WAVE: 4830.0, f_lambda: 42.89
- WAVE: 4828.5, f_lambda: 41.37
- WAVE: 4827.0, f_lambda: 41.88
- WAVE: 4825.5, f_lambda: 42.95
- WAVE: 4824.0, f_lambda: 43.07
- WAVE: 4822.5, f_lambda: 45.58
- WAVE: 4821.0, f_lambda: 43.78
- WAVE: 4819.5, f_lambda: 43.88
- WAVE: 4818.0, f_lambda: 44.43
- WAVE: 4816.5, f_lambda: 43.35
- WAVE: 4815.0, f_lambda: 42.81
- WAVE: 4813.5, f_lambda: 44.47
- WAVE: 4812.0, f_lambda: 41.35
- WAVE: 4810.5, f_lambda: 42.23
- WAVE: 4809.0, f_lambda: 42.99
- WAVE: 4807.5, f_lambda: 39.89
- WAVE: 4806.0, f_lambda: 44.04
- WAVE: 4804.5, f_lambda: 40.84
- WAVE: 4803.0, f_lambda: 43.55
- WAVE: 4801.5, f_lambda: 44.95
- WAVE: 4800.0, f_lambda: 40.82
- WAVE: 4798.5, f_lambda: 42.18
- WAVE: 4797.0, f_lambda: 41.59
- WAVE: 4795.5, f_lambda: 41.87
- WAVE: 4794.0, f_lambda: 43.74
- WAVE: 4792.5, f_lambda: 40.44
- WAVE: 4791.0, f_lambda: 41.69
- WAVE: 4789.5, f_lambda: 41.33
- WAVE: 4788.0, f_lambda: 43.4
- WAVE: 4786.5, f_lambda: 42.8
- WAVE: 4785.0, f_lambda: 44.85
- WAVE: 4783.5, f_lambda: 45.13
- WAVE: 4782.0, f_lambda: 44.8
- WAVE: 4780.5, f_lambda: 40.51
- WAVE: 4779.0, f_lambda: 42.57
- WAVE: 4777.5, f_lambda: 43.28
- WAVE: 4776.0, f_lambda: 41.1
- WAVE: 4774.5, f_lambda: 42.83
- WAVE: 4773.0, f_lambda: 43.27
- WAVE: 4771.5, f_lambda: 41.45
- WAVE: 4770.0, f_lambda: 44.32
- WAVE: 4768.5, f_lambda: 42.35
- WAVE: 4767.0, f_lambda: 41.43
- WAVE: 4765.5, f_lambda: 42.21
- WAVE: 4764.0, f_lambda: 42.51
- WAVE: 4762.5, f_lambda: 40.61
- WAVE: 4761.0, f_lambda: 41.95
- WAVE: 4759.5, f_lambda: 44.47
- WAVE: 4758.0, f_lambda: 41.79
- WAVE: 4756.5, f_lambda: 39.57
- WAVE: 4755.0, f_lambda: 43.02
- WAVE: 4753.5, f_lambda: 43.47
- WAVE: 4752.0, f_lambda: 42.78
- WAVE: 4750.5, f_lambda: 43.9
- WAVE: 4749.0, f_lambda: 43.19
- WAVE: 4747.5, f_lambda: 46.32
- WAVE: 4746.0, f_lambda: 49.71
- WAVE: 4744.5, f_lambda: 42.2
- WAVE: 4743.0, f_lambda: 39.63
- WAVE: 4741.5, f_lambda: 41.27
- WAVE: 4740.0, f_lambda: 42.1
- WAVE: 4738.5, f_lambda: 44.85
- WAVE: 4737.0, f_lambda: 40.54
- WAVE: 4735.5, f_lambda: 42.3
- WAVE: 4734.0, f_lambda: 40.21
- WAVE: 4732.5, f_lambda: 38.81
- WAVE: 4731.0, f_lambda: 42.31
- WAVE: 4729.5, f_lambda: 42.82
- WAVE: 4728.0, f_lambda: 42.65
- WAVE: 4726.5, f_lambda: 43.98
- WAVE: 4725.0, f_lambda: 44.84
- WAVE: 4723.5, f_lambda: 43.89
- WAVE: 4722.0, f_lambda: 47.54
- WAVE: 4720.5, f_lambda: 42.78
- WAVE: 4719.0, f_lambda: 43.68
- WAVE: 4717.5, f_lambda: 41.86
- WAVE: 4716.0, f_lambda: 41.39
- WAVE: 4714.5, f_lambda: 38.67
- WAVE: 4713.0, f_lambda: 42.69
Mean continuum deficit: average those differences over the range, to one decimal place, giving 1.7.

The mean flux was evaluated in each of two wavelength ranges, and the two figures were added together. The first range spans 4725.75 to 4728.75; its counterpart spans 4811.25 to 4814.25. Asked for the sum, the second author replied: 86.2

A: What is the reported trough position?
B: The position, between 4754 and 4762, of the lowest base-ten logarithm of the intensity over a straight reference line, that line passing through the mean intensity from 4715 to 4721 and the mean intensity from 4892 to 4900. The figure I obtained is 4756.5 angstrom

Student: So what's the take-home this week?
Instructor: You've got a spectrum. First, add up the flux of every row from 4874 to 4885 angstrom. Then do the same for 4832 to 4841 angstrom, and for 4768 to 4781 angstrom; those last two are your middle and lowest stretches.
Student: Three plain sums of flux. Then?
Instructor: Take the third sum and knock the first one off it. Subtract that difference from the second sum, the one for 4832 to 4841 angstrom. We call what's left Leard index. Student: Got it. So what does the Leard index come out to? 167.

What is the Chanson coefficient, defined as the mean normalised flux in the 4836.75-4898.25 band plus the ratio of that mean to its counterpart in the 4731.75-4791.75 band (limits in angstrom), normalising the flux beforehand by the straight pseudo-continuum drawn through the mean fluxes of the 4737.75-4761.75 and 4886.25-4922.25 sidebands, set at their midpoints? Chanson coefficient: 1.95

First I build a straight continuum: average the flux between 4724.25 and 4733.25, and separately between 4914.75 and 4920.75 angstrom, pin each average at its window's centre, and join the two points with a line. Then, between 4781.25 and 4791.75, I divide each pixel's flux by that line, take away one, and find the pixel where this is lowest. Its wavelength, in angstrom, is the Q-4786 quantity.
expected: 4789.5 angstrom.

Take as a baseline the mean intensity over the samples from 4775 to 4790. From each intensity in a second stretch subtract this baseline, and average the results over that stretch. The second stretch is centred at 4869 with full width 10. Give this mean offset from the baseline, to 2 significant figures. -3.9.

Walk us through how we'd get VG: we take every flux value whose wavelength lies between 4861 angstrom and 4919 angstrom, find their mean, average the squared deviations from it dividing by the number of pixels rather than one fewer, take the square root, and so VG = 4.0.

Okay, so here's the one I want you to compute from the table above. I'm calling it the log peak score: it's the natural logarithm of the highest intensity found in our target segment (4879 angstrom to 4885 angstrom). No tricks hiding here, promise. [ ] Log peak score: 3.82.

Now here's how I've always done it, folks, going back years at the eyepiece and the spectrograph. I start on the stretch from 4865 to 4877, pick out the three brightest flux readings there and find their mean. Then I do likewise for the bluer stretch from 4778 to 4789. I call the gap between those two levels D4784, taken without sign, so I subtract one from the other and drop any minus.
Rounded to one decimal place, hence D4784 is 3.5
